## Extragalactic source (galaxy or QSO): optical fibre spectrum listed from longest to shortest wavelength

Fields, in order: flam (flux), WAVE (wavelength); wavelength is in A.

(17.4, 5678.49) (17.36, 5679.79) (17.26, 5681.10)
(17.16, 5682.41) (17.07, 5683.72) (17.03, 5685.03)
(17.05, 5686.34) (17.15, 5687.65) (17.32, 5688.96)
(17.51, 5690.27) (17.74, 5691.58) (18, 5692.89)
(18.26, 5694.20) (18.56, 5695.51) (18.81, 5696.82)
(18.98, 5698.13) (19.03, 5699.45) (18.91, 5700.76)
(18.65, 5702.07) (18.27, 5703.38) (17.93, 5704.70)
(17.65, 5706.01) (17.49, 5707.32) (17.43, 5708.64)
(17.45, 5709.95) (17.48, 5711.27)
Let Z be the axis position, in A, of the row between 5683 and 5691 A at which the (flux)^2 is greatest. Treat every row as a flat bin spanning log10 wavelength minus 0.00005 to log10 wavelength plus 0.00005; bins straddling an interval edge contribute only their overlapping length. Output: 5690.27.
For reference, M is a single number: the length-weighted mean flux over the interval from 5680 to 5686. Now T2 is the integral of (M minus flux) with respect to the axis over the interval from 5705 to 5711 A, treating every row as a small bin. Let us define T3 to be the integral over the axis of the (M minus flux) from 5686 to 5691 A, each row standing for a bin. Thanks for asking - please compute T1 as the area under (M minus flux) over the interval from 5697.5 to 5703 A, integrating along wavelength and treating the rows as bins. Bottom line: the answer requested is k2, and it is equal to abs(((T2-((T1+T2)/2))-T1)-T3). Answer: 14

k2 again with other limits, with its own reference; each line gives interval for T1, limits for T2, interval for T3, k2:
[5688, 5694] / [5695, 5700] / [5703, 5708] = 4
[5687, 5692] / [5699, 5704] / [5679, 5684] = 1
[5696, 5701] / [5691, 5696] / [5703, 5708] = 14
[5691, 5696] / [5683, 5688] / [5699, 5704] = 16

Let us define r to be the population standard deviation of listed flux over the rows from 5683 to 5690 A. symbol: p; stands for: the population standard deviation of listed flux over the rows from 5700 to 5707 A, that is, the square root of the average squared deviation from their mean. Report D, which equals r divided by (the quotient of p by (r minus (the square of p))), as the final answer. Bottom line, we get -0.02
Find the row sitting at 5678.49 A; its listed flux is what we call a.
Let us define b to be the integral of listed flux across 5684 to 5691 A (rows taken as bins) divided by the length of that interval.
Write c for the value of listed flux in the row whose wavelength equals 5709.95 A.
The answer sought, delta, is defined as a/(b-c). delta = -71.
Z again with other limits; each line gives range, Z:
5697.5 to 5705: 5699.45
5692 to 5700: 5699.45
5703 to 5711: 5703.38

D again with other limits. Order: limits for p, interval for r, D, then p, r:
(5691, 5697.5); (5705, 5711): -0.01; 0.38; 0.09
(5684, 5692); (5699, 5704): 0.26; 0.26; 0.29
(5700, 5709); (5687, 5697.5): 0.28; 0.54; 0.56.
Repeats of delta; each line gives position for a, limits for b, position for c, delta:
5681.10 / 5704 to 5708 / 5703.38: -29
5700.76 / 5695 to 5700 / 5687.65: 11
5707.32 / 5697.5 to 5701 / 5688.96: 11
